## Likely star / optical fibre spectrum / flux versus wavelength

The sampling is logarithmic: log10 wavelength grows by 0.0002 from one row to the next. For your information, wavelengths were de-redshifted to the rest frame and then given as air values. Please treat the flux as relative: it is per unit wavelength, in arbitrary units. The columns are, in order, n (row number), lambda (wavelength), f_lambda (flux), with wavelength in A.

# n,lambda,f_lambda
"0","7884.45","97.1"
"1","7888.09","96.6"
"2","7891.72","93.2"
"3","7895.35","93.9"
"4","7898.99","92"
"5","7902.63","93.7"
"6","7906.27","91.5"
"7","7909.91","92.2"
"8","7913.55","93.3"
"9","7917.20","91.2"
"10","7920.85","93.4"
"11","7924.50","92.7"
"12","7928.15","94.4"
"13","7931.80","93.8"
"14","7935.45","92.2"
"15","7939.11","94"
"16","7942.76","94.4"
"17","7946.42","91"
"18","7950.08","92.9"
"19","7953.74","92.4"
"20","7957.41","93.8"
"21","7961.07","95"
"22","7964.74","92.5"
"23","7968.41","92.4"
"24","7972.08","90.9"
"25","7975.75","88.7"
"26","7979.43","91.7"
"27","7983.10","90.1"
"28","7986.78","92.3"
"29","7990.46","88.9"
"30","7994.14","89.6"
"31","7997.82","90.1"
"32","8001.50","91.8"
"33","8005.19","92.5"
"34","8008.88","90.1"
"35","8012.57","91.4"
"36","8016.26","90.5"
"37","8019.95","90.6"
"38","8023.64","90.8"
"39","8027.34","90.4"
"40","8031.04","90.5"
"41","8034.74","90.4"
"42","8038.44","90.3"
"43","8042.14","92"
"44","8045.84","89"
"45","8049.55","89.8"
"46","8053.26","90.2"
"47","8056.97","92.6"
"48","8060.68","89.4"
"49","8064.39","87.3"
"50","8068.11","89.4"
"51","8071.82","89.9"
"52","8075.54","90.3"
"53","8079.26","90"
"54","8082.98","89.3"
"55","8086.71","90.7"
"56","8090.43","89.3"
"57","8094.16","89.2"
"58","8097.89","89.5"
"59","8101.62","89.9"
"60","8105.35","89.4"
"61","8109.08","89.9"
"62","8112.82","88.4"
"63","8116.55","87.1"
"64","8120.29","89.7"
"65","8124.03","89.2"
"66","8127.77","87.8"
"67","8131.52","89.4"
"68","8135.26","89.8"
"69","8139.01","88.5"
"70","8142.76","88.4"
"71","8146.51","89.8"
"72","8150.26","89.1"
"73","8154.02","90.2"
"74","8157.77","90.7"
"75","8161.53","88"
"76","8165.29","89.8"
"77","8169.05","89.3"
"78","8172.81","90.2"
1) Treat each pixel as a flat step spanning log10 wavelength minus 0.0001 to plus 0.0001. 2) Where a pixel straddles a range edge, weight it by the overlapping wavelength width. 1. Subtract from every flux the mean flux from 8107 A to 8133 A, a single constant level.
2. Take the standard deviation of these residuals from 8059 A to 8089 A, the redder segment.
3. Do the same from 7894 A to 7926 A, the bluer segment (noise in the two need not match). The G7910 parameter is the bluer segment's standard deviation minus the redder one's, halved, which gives -0.02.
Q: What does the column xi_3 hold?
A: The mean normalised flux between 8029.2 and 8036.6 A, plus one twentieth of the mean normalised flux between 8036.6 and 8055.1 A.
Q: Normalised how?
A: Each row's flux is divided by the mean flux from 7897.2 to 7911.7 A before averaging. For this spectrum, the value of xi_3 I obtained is 1.03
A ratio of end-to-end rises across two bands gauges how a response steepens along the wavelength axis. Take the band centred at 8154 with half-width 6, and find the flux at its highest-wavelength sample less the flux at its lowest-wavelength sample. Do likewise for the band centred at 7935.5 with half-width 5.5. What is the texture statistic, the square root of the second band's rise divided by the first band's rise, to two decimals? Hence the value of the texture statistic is 0.35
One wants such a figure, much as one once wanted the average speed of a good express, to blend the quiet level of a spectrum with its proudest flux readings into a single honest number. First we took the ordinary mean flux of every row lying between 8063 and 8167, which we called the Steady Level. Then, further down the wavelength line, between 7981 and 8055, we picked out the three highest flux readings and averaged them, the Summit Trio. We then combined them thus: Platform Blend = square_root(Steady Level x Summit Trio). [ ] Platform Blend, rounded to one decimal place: 90.8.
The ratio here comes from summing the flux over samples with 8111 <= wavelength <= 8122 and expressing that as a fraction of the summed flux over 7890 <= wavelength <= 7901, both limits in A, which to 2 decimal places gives 0.95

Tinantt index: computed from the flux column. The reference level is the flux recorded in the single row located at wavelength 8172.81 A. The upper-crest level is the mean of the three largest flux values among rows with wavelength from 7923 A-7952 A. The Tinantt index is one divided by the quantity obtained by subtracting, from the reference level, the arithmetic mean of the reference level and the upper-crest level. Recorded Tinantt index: -0.5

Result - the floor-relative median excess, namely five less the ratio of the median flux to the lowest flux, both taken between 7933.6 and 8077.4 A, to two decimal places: 3.96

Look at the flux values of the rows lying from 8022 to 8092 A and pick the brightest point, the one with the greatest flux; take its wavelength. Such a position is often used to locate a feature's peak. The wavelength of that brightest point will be 8056.97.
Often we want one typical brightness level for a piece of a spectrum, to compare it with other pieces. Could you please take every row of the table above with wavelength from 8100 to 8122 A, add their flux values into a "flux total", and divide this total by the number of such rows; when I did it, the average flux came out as 89.1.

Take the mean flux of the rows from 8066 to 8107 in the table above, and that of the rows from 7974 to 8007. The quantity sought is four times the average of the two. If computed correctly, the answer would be 360.7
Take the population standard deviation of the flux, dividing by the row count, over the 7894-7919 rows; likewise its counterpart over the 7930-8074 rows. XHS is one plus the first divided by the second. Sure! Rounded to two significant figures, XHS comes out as 1.6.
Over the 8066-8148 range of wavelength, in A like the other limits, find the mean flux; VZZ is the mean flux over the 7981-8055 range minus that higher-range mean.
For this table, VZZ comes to 1.3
